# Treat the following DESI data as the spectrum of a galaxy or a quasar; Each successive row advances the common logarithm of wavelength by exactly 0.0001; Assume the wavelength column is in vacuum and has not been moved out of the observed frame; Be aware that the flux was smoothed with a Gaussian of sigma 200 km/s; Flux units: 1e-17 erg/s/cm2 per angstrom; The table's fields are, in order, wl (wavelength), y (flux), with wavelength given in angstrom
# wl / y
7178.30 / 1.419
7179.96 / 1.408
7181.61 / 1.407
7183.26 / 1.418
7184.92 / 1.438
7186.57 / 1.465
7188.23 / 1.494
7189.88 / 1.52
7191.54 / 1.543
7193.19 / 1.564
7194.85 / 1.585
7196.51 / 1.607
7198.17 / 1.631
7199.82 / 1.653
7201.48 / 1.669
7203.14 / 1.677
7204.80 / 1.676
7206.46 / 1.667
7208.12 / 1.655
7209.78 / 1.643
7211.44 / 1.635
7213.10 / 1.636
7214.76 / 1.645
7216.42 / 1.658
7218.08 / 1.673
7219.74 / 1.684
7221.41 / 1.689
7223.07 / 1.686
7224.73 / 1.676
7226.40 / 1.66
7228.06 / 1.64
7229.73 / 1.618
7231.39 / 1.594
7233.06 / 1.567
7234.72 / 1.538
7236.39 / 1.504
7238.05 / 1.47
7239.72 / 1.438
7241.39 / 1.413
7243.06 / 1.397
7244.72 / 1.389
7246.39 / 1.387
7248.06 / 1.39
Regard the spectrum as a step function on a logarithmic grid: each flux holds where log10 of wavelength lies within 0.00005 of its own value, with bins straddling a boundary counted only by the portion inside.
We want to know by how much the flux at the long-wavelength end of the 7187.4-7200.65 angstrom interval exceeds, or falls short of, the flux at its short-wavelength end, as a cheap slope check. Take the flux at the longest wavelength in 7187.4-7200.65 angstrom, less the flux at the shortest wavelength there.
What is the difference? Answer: 0.16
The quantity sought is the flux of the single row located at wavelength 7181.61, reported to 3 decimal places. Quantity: 1.407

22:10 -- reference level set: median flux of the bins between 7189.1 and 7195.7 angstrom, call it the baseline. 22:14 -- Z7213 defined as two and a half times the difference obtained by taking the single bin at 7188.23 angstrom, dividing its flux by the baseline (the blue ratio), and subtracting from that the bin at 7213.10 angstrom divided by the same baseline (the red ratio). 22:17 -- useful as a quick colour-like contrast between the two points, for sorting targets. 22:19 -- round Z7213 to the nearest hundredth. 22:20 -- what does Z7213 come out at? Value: -0.23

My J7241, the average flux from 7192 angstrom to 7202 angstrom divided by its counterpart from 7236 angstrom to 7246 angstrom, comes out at 1.13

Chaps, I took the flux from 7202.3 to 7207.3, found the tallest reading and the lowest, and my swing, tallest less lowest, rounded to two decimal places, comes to 0.01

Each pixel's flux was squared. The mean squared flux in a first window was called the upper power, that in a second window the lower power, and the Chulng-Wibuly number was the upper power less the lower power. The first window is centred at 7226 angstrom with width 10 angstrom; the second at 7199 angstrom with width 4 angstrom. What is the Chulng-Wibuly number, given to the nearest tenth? 0.1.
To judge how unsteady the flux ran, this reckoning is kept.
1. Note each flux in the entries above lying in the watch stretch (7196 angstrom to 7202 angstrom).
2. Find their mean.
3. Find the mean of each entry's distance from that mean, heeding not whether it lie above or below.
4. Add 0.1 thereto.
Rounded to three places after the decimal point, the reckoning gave 0.121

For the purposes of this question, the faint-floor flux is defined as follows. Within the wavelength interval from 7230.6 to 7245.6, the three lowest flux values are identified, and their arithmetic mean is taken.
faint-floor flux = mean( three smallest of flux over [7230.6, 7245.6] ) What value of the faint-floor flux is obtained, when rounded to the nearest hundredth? 1.40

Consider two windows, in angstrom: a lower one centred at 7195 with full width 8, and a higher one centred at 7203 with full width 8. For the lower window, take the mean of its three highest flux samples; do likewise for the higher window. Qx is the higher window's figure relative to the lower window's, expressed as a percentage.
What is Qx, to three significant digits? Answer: 104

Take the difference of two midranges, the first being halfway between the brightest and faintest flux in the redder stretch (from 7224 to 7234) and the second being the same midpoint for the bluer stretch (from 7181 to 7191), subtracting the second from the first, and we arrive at 0.16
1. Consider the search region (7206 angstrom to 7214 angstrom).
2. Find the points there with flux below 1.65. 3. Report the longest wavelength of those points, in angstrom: 7213.10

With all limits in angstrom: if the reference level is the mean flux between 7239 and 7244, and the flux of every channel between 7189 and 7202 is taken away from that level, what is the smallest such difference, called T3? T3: -0.25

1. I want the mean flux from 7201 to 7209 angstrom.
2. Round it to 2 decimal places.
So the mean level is 1.67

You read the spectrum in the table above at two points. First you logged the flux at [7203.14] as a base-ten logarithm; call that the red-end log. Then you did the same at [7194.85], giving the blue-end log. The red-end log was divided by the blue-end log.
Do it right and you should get 1.1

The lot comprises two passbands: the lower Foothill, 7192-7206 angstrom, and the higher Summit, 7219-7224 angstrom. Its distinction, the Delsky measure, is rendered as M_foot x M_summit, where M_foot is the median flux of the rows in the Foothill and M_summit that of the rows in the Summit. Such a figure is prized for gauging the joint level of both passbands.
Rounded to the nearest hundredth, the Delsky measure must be 2.77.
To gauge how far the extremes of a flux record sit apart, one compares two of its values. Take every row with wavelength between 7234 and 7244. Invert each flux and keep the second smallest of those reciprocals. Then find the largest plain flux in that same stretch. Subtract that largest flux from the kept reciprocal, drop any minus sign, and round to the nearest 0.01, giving 0.87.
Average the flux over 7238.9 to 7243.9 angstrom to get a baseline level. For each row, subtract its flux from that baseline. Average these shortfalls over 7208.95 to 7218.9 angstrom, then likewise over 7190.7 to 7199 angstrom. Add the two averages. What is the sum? -0.40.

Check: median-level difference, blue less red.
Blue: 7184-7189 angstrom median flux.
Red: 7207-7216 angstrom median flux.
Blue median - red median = -0.18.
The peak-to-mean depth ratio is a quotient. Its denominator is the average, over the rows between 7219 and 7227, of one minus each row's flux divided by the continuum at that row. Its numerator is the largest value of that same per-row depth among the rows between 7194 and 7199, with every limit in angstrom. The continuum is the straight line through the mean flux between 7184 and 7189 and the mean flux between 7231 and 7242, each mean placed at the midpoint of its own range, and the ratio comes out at 0.62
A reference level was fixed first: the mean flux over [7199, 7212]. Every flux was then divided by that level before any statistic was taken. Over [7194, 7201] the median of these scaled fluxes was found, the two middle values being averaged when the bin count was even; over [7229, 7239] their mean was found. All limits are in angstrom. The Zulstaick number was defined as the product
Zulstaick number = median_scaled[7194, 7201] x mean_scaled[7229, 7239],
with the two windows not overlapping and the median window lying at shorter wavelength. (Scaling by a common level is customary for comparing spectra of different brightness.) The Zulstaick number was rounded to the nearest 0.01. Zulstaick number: 0.91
